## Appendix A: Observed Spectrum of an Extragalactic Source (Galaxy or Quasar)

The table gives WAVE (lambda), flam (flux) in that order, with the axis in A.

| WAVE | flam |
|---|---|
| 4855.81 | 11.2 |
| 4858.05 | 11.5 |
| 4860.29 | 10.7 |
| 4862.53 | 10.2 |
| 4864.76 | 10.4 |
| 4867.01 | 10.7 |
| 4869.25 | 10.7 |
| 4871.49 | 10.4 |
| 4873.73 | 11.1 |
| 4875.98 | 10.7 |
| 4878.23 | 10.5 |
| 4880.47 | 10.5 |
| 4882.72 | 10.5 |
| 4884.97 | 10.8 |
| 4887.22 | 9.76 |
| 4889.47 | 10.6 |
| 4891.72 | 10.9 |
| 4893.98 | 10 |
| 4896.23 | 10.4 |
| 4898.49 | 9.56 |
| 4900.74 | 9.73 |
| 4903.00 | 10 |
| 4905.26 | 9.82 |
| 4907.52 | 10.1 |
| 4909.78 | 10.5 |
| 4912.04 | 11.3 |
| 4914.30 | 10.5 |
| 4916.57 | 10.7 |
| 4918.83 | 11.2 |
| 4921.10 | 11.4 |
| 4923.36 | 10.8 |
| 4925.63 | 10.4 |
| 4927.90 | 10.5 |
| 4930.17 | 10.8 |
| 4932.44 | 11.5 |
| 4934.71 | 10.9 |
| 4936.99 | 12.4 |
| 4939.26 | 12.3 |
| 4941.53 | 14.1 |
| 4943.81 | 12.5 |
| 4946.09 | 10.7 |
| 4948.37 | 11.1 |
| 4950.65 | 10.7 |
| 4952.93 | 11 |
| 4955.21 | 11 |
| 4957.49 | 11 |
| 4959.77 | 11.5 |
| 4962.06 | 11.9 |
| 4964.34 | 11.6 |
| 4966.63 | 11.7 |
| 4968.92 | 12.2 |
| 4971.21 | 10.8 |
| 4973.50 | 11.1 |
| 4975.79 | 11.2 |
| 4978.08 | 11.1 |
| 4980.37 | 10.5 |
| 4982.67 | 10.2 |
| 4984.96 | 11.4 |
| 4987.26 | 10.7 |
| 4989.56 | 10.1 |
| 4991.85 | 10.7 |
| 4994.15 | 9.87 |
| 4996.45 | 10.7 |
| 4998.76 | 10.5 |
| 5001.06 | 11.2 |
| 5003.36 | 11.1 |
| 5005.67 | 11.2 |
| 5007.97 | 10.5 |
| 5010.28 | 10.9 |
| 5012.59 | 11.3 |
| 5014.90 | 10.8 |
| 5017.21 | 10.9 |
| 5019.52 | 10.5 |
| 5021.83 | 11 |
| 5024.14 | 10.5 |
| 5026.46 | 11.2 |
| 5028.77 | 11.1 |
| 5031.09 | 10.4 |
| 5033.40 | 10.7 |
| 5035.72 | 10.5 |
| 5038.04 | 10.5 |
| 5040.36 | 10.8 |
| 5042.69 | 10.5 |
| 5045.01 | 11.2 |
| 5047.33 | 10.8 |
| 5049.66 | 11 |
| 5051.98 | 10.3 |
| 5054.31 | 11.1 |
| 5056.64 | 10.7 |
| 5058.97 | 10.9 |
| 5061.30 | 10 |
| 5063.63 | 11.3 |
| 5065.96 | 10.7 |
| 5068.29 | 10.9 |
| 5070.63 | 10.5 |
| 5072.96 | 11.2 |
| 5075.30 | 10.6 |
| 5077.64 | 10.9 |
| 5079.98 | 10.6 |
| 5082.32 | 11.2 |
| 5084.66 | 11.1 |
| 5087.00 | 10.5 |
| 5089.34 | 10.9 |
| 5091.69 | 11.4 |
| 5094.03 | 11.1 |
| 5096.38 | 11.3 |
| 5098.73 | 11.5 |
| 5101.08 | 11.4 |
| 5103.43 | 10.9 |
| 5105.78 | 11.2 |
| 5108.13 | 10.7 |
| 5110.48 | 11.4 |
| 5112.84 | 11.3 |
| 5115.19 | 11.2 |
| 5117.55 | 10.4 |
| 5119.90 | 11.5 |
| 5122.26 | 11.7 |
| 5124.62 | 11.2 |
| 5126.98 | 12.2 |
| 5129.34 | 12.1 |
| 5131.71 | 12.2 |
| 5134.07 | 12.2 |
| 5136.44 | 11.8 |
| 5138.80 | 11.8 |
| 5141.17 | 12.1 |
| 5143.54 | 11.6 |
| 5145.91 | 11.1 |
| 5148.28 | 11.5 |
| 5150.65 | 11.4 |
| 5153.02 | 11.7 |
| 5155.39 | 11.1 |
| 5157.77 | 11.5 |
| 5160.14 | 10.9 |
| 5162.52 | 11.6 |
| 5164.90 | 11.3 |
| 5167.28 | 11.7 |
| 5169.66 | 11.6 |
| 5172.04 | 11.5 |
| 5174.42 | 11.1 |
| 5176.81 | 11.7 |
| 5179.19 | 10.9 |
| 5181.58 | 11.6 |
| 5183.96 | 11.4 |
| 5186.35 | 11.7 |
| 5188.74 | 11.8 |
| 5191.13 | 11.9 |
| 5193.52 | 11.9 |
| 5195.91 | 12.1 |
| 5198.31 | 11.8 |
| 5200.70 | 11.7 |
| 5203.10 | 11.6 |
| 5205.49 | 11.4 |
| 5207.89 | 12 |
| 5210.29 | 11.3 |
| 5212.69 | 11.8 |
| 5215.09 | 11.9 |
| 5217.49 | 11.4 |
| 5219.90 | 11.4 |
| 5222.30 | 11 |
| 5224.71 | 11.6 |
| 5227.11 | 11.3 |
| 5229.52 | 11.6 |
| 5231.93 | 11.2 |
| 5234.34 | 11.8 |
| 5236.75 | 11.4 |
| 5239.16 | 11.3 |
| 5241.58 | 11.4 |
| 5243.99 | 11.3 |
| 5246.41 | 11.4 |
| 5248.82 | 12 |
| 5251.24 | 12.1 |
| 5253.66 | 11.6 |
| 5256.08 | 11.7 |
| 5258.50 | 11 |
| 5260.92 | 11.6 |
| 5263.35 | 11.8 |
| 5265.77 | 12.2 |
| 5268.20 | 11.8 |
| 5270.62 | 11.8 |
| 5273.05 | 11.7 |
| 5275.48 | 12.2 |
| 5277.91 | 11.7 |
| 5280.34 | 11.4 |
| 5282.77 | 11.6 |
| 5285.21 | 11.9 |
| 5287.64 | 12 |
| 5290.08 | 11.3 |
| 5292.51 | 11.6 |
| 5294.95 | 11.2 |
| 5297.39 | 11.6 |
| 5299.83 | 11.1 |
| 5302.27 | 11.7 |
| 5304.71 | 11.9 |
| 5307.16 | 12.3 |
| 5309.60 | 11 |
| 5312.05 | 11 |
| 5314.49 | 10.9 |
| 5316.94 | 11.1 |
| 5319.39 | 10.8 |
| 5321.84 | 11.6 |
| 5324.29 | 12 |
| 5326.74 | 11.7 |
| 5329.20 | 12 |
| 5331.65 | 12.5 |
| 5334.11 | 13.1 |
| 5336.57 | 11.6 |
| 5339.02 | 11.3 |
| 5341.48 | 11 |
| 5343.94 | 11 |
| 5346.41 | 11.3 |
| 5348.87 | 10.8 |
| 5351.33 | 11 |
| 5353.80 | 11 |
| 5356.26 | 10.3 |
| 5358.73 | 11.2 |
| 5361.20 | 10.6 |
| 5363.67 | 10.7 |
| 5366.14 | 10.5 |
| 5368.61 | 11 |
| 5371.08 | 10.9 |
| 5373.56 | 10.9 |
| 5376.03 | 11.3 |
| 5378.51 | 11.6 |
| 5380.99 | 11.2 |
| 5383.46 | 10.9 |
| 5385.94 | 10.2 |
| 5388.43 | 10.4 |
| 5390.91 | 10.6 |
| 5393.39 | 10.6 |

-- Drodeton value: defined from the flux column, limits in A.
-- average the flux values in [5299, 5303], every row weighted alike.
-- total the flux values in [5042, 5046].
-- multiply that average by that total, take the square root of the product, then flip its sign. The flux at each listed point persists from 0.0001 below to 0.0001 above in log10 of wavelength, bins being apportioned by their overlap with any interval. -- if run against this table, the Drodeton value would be -15.7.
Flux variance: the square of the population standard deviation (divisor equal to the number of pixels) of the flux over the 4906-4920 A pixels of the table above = 0.17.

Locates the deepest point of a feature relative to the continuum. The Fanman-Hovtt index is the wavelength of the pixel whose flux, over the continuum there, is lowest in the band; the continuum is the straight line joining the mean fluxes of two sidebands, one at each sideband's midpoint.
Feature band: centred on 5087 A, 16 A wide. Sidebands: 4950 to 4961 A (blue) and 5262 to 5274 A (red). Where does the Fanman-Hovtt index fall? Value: 5087.00 A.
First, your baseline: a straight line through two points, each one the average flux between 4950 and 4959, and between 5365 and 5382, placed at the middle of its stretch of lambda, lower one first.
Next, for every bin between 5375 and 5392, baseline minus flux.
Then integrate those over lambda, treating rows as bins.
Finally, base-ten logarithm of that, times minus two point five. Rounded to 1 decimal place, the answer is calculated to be -1.2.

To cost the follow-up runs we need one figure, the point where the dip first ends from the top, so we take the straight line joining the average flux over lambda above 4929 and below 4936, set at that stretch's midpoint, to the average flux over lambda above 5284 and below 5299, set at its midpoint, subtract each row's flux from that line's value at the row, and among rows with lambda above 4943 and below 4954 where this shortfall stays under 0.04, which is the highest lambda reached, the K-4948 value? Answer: 4948.37 A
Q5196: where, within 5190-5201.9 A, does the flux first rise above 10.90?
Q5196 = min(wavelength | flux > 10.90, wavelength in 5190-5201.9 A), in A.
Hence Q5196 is 5191.13 A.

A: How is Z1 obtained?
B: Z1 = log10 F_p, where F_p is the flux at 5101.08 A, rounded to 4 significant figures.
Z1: 1.057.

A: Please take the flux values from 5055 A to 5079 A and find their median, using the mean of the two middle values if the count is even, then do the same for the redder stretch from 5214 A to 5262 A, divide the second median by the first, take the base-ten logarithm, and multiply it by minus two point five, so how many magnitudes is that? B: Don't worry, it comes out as -0.06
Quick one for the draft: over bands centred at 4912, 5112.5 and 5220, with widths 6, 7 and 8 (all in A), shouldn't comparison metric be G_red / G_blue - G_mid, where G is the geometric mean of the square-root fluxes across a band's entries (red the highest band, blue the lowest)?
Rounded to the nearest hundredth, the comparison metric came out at -2.34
